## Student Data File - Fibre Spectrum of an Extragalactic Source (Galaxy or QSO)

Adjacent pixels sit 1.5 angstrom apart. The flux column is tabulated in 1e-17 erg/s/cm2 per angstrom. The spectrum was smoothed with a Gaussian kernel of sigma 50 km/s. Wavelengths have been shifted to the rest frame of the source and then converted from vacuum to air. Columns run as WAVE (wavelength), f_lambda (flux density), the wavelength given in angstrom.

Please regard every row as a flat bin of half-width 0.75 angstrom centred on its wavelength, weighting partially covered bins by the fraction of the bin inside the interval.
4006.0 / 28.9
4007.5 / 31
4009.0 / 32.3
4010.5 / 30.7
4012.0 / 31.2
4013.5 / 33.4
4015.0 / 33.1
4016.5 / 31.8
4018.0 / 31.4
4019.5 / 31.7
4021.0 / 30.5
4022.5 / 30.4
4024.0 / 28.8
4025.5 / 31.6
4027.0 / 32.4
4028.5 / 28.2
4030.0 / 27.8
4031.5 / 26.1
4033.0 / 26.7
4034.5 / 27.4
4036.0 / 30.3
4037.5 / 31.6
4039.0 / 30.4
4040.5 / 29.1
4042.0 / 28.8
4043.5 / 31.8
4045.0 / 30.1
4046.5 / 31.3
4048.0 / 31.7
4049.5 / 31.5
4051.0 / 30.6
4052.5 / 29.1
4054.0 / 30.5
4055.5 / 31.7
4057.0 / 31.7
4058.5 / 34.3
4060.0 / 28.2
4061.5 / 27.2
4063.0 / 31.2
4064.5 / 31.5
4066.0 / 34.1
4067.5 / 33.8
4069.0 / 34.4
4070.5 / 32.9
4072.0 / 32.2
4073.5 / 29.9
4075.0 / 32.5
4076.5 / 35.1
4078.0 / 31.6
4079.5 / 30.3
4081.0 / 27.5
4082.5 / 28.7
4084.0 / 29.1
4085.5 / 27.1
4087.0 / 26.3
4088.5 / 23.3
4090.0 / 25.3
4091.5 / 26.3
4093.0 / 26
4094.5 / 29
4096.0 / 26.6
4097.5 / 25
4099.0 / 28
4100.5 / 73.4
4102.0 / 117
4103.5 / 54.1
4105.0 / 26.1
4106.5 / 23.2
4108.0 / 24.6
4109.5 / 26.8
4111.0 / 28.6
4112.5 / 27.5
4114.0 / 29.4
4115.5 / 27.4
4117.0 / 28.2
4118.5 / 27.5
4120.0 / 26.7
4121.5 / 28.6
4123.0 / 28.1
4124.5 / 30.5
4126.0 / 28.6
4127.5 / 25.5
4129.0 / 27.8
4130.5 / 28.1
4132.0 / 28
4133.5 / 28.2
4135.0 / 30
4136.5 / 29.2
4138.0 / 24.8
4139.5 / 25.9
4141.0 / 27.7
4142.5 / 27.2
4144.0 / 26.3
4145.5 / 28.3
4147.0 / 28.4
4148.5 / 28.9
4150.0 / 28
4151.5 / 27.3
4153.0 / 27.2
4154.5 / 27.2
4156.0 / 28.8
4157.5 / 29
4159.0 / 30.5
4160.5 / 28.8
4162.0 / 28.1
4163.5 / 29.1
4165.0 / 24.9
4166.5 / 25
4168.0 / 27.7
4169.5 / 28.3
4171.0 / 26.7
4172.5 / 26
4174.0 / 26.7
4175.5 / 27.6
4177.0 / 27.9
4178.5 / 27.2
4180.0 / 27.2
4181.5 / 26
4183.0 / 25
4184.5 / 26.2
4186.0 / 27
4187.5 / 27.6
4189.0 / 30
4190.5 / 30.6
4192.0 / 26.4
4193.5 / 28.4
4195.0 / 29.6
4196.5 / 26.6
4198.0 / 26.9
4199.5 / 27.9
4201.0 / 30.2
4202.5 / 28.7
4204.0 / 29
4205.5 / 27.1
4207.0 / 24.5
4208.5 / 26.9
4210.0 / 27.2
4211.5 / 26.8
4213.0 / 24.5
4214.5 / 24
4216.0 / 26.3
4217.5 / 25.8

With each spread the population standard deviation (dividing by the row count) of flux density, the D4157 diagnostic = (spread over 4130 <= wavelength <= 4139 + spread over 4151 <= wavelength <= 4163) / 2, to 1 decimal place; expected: 1.3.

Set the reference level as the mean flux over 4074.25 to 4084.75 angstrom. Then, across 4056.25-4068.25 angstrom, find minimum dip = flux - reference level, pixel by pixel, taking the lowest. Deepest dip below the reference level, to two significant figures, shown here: -3.5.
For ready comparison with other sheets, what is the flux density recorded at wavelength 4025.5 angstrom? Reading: 31.6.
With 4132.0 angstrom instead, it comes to 28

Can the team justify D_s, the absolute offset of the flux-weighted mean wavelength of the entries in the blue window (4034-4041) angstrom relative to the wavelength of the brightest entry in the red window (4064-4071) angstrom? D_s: 31.5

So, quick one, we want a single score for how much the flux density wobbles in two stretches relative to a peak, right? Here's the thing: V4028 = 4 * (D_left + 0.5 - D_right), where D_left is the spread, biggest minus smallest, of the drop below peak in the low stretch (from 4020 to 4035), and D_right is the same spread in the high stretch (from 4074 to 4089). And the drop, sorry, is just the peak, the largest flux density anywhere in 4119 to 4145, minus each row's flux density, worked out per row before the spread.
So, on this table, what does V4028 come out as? -20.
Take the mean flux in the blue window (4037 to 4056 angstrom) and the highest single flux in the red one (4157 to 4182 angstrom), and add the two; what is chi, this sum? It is 61.1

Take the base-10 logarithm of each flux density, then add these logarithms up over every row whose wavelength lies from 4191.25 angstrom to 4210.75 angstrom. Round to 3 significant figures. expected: 18.7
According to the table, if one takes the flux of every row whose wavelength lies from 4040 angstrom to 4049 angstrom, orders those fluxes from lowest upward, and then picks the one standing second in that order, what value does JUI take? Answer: 29.1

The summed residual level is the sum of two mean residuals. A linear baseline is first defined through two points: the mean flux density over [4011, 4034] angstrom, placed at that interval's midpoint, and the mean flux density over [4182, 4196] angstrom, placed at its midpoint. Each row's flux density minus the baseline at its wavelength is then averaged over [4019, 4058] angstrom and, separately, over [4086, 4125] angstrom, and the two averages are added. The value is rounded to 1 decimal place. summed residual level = 4.1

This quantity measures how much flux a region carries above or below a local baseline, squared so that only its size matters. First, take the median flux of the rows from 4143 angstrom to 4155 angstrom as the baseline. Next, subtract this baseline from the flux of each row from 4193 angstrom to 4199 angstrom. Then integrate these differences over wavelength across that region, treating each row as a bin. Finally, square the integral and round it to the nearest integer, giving 2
